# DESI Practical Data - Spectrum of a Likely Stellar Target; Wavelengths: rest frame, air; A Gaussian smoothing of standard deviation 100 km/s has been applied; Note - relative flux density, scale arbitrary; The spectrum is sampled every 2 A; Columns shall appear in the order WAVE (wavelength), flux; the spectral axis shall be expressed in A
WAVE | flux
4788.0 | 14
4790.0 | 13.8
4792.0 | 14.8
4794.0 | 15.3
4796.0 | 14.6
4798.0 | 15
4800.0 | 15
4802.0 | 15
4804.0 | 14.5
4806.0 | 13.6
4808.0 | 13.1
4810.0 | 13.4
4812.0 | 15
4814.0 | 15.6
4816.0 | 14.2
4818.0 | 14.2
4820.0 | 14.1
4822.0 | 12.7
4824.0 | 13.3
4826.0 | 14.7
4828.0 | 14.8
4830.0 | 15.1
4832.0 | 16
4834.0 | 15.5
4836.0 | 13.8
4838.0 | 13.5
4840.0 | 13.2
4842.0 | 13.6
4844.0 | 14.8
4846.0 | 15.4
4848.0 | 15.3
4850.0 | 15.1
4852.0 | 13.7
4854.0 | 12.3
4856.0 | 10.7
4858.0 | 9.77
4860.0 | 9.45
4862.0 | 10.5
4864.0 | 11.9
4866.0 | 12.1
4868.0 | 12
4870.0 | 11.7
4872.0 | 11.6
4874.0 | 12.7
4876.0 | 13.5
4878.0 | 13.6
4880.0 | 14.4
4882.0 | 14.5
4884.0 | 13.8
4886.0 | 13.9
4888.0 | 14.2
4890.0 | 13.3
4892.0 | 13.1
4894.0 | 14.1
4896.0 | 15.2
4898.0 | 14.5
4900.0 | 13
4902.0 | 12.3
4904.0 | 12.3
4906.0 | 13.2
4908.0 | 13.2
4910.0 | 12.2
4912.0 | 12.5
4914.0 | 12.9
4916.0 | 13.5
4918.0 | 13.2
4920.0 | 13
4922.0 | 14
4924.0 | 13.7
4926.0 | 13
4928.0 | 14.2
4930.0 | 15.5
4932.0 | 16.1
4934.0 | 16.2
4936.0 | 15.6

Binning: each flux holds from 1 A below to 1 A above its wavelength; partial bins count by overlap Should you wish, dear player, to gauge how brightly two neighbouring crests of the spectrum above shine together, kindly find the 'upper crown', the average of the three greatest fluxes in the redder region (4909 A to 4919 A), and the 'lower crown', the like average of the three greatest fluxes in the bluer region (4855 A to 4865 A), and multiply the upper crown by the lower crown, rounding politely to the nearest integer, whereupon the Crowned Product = 146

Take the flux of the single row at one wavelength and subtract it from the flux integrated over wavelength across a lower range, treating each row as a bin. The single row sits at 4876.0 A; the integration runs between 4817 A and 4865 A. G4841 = 633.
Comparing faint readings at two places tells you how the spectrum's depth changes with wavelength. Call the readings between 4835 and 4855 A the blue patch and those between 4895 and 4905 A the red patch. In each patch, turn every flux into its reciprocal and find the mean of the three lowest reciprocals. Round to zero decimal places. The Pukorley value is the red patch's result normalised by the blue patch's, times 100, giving 108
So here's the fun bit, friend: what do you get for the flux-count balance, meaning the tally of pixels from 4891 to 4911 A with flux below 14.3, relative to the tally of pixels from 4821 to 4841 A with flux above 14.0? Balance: 1.6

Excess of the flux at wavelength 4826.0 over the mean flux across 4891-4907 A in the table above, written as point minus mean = 1.2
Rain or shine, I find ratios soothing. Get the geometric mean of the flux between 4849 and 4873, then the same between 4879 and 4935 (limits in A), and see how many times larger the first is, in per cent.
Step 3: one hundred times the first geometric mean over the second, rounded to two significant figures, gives 85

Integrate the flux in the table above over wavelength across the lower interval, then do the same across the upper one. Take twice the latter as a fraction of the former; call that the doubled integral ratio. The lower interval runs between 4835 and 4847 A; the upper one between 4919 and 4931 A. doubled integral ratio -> 1.98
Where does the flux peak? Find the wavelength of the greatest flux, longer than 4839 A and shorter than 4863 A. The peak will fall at 4846.0 A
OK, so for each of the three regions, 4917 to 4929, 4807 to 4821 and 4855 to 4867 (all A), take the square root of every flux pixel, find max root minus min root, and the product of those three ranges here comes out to 0.022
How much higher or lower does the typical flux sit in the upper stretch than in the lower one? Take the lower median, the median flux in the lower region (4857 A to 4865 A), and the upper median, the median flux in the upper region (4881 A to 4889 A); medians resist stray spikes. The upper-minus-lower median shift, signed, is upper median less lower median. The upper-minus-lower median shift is 3.9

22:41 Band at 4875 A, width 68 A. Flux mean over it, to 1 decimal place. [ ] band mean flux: 13.1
